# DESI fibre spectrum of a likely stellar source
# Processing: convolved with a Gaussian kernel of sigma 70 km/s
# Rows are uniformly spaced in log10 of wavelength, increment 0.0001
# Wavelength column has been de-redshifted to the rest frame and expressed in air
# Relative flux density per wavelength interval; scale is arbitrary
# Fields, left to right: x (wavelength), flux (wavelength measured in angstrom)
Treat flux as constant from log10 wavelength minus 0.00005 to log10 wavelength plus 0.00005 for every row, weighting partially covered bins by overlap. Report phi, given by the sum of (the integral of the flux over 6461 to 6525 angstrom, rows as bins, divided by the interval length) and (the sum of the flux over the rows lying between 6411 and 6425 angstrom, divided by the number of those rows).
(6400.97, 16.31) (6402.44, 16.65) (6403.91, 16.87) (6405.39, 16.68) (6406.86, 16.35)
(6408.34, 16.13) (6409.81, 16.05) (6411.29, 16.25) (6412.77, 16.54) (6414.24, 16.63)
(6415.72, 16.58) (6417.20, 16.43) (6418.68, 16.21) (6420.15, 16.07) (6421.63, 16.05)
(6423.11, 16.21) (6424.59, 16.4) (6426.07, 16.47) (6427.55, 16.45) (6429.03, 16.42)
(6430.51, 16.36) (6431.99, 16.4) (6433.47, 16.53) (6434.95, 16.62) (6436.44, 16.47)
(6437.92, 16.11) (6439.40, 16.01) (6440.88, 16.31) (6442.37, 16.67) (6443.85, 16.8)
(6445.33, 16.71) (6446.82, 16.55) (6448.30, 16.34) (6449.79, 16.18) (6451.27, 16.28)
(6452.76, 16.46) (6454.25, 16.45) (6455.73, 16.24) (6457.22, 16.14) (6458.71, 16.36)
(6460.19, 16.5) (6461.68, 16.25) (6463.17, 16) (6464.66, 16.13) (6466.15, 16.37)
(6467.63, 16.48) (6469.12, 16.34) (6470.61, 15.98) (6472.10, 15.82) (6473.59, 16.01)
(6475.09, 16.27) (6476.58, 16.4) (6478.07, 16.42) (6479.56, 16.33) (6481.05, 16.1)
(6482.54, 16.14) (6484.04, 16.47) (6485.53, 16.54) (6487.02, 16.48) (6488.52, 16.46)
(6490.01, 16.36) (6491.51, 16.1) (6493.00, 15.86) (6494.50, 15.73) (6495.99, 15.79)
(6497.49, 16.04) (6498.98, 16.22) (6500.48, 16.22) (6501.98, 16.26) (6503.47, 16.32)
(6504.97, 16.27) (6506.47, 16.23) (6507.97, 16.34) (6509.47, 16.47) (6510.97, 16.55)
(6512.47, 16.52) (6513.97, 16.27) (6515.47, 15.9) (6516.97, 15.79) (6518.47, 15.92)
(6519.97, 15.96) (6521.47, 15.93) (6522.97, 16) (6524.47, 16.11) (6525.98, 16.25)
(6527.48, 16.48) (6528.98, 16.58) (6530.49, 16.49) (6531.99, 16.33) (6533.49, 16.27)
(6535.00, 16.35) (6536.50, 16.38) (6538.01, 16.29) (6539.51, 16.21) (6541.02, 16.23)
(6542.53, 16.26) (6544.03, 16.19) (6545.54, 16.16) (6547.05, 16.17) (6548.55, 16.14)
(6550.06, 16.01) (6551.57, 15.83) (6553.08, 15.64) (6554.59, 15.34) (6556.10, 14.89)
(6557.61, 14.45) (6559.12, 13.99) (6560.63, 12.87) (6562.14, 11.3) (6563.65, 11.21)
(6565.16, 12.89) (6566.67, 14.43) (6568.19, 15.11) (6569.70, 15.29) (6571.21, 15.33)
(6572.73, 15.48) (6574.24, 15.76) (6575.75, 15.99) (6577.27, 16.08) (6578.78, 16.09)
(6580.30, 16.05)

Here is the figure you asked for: 32.53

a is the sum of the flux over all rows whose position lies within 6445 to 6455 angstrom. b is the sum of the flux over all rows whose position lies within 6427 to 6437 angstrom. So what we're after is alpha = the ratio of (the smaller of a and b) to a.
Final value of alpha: 1.00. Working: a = 115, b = 115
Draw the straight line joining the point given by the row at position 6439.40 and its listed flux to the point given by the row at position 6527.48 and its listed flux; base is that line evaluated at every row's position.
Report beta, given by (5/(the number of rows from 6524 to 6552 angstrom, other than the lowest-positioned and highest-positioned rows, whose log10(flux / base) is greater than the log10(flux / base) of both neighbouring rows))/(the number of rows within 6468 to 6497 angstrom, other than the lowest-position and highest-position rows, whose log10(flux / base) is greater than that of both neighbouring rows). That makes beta 0.6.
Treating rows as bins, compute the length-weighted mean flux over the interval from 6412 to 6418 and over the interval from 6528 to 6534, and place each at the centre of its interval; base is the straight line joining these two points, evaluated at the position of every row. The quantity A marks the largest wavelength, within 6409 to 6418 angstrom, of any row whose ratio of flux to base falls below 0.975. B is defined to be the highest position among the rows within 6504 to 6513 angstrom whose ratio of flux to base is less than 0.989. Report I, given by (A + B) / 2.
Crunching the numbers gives 6458.1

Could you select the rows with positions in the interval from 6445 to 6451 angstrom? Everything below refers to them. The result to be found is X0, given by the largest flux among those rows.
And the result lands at 16.71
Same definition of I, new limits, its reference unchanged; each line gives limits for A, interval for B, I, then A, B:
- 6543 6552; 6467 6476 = 6513.3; 6551.57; 6475.09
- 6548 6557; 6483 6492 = 6523.8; 6556.10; 6491.51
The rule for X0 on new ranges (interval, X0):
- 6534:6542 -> 16.38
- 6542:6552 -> 16.26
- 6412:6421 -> 16.63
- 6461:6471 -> 16.48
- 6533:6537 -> 16.38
